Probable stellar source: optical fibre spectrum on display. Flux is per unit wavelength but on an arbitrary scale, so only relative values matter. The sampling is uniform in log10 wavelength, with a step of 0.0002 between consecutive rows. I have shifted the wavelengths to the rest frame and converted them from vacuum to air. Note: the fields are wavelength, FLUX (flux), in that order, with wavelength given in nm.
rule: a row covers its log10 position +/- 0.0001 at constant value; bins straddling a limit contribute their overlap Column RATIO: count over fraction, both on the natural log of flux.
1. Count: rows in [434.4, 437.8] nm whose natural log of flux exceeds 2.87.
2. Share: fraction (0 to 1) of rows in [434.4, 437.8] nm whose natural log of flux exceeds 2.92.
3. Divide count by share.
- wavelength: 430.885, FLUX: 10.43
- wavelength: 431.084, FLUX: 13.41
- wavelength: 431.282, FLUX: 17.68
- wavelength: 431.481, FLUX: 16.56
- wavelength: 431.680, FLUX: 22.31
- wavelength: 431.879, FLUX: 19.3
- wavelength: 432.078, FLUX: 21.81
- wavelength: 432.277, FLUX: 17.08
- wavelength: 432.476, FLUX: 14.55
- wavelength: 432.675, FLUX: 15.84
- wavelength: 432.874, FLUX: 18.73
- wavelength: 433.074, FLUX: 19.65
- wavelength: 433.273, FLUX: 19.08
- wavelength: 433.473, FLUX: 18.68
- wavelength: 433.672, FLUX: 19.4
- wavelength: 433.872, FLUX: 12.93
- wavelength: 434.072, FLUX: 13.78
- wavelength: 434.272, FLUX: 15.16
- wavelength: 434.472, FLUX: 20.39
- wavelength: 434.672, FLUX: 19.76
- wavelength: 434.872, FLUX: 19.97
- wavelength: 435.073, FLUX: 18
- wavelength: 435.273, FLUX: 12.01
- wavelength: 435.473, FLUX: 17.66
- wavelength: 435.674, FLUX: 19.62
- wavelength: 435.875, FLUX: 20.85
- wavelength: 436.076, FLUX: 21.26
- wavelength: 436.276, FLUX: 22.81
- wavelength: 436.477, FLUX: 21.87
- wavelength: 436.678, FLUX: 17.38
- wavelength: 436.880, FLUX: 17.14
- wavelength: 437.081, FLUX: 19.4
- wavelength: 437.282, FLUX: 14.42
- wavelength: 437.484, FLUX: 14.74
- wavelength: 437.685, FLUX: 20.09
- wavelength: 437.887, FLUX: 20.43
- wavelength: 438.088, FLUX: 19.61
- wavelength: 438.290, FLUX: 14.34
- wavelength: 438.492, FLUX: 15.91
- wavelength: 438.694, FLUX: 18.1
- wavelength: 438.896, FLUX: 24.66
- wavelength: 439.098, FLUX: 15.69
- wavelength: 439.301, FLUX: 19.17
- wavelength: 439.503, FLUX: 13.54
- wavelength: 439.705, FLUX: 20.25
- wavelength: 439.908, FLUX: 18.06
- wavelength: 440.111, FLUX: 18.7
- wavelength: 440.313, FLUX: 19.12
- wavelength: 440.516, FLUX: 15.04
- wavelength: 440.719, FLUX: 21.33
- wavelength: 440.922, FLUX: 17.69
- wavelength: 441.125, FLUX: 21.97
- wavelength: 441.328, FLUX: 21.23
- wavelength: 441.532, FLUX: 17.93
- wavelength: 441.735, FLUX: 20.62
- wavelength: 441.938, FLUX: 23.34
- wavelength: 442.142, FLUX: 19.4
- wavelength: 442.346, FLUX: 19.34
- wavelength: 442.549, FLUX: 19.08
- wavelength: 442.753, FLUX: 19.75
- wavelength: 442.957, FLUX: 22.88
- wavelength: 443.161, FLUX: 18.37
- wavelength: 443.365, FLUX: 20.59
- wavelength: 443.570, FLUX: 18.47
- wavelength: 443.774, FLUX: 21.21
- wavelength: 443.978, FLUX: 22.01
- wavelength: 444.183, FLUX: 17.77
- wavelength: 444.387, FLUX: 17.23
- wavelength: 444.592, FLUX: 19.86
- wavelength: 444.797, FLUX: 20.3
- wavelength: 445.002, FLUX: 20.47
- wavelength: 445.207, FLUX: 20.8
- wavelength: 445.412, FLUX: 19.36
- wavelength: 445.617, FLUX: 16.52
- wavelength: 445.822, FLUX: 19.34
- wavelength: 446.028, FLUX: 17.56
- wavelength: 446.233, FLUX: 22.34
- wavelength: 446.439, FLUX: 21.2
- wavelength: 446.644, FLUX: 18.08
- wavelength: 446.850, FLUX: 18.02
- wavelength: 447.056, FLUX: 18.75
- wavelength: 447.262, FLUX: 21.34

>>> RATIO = 20.4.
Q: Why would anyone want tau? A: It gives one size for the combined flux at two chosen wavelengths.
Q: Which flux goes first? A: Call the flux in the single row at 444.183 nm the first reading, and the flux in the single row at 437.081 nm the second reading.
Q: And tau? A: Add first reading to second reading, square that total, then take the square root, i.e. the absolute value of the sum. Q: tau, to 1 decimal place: 37.2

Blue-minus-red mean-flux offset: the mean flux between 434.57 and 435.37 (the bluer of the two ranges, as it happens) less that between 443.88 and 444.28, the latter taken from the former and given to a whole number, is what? -2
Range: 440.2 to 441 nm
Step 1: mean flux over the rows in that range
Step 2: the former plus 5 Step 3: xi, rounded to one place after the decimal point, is 23.3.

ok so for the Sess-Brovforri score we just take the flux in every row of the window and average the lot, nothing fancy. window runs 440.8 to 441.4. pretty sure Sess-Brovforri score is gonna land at 20.3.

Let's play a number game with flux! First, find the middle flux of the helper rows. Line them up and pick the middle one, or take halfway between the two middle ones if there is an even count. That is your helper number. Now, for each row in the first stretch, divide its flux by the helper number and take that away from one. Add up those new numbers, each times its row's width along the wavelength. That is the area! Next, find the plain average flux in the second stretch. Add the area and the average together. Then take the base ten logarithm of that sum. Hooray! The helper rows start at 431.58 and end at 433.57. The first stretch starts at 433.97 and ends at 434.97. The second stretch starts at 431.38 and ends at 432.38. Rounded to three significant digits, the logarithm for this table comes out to 1.29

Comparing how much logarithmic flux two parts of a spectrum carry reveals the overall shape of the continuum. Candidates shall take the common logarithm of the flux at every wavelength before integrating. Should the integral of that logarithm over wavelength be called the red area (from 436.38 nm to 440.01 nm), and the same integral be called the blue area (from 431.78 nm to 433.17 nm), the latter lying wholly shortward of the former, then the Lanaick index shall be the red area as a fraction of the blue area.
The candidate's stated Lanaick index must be 2.6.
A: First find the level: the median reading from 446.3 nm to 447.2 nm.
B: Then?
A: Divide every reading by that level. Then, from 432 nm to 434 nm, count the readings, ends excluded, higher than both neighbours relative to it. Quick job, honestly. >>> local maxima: 2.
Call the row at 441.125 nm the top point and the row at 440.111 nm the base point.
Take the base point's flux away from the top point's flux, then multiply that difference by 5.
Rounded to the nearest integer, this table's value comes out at 16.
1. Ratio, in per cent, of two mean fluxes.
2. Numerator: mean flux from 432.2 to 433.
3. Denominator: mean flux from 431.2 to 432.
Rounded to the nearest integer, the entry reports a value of 87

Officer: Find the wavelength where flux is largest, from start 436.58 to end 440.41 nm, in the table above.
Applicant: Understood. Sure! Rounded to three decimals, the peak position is 438.896 nm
